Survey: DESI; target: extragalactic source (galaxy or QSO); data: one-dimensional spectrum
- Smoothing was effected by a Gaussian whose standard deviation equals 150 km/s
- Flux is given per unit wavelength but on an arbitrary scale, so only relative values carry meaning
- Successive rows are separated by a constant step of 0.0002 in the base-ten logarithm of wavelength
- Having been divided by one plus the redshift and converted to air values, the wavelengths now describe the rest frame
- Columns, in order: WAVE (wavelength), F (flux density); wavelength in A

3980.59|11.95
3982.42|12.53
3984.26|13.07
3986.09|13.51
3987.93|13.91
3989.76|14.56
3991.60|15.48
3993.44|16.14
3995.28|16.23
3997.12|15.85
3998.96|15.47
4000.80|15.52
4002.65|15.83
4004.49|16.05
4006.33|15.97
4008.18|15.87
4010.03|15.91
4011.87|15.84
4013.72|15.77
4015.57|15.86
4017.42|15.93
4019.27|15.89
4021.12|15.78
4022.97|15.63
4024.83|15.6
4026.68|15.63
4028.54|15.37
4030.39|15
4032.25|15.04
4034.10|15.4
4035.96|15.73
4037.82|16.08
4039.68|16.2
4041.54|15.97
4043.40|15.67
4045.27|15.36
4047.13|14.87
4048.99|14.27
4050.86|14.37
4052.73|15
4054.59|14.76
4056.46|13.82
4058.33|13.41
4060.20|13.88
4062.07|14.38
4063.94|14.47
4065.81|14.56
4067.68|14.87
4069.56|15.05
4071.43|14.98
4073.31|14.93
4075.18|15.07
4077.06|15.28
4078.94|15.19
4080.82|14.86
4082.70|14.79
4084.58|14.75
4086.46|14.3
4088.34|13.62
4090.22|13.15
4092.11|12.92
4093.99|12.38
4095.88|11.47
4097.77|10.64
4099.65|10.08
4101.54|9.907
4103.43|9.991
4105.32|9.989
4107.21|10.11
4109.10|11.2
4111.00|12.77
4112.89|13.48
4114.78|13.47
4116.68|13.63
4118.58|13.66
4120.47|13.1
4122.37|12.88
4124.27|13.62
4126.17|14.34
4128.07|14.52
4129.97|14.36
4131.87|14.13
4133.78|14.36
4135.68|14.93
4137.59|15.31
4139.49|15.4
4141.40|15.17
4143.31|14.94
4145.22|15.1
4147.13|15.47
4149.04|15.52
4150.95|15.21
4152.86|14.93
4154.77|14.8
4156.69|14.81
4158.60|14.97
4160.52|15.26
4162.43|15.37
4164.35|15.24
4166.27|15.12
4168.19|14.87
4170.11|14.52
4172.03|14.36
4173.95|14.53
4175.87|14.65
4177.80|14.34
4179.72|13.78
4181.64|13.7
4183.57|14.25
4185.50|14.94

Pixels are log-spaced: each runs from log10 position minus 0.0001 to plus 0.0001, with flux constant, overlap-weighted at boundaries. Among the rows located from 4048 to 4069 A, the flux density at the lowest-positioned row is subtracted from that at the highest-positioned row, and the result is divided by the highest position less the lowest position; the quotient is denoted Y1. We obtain 0.03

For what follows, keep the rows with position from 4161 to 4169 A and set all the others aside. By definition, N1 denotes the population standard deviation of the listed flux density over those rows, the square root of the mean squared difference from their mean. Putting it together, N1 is 0.2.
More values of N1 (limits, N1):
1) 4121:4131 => 0.6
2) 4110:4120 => 0.3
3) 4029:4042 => 0.5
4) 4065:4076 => 0.2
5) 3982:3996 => 1.3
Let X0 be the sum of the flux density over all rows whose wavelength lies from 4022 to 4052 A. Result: 246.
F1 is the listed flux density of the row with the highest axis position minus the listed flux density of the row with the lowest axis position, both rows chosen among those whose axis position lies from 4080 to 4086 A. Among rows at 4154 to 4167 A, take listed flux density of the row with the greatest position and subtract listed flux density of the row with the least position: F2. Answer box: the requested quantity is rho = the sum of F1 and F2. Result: 0.2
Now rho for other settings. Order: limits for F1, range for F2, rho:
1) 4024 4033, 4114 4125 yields -0.4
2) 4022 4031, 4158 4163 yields -0.2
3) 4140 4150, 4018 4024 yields 0.1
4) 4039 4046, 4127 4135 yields -1.0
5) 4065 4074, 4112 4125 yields 0.5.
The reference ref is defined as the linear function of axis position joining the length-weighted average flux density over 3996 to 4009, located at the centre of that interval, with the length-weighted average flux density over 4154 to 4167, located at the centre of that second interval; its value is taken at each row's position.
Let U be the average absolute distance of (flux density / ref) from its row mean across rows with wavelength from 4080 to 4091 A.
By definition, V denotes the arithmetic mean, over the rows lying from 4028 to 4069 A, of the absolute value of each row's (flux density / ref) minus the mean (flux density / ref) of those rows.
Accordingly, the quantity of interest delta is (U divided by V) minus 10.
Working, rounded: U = 0.037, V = 0.036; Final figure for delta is -8.98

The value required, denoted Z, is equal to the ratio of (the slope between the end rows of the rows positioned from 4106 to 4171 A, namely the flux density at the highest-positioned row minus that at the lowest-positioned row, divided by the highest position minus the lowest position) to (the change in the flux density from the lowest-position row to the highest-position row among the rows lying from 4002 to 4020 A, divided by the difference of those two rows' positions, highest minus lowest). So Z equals 19.4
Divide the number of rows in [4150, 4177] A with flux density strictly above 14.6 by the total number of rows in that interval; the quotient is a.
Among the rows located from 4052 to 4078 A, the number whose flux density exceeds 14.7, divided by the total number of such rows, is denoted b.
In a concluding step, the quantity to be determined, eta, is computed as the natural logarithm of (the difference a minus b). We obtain -1.5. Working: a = 0.8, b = 0.6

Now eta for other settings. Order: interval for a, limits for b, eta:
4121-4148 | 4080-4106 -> -1.3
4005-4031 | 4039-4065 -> -0.7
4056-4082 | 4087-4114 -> -0.6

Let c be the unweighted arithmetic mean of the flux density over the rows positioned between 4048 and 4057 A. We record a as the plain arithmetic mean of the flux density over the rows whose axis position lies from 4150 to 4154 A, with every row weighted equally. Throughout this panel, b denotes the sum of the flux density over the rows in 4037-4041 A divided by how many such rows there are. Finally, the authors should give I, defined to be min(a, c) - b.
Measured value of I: -1.7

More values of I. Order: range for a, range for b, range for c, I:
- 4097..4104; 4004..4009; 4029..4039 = -5.8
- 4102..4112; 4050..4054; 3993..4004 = -3.9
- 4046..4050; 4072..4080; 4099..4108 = -5.1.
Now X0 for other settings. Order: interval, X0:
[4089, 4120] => 189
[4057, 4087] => 235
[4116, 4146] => 229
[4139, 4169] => 242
